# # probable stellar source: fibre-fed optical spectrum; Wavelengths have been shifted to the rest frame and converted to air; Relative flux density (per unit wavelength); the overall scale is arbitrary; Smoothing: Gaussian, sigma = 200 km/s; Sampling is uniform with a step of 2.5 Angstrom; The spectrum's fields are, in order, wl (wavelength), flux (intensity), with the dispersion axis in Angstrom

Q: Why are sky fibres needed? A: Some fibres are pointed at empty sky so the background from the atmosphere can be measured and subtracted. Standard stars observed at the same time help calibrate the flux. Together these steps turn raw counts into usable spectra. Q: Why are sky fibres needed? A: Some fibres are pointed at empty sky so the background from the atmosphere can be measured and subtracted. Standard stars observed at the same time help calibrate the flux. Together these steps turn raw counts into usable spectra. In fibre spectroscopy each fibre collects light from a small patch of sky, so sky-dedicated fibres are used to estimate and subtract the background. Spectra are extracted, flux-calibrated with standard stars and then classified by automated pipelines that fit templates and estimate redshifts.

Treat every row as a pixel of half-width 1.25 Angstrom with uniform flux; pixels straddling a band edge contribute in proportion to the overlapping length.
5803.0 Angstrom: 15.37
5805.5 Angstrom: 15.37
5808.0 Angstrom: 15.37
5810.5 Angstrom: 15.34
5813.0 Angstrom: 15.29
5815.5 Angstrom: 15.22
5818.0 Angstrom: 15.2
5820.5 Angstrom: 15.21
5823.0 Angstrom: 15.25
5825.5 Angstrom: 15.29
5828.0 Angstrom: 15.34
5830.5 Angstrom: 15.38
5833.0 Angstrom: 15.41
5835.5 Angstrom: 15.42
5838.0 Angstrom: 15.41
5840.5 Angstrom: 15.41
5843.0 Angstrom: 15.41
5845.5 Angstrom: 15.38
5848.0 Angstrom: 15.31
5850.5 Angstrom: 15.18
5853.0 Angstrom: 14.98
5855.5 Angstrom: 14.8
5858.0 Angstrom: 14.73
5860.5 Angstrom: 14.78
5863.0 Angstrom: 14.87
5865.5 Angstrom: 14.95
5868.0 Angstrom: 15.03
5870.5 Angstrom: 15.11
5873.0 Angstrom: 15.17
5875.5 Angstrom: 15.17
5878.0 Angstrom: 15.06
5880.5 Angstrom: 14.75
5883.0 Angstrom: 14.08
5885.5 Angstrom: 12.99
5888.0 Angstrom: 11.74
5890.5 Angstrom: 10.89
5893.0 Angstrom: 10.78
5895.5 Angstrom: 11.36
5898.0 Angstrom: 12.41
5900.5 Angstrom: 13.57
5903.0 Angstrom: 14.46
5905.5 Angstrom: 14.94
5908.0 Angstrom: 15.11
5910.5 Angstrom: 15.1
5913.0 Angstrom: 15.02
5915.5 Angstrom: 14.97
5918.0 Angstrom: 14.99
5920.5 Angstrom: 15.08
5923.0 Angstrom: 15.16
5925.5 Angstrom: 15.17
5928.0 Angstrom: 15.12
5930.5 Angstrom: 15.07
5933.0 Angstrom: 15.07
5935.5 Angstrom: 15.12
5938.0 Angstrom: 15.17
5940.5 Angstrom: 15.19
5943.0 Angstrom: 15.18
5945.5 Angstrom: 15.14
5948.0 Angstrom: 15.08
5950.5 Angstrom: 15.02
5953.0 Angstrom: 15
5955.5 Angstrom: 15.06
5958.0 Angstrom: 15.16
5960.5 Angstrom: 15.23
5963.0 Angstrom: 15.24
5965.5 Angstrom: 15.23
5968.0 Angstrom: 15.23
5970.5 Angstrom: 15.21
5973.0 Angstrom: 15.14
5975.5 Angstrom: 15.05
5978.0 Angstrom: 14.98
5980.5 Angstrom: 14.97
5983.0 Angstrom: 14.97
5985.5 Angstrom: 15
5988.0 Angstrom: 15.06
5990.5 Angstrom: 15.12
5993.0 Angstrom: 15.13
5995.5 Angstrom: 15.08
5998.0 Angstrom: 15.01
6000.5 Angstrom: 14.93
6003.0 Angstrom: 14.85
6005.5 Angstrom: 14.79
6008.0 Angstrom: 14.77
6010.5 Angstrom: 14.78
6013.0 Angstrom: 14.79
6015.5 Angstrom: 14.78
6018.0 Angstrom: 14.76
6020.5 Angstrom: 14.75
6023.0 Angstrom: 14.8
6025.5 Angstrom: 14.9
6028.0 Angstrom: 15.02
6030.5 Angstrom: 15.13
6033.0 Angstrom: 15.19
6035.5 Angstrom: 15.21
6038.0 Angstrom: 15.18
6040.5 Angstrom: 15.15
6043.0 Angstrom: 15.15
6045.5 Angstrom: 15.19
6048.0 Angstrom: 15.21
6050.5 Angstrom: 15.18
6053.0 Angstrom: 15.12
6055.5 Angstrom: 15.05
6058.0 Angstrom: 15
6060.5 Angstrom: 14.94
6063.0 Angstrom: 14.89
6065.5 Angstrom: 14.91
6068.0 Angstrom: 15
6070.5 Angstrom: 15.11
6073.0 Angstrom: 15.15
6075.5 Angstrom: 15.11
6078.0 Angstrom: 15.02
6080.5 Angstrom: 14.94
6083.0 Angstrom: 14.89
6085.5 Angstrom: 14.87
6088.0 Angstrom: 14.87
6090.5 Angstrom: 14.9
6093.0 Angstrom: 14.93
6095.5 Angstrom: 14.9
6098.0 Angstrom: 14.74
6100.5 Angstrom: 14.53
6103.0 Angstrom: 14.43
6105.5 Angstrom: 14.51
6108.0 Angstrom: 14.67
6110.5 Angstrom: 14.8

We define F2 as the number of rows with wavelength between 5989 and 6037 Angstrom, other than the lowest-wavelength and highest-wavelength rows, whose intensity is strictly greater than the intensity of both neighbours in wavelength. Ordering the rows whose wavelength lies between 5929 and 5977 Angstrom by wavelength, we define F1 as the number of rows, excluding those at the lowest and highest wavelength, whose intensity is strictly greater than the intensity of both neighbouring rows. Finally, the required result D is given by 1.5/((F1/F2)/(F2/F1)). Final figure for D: 1.5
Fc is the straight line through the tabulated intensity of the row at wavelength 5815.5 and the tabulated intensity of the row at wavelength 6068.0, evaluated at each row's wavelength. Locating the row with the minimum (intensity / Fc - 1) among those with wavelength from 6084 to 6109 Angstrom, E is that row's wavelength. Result 6103.0 Angstrom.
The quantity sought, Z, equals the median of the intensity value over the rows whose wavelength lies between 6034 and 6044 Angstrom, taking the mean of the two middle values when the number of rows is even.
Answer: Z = 15.2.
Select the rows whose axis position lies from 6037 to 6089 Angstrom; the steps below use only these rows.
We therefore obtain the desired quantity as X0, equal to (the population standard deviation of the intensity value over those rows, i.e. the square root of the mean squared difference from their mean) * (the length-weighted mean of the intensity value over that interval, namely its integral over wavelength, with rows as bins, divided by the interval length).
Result 1.8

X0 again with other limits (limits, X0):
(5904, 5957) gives 1.1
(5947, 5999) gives 1.4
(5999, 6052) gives 2.8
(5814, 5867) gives 3.5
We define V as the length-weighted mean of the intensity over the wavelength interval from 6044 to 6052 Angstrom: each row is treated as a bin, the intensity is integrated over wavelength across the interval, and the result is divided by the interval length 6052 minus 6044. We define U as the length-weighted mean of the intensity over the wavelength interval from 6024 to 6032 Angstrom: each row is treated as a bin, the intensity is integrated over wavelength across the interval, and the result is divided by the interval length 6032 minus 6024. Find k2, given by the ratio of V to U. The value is 1.01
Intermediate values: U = 15.0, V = 15.2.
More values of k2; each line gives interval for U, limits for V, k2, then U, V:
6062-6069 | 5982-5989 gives 1.01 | 14.9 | 15.0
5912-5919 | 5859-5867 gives 0.99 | 15.0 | 14.9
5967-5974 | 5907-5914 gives 0.99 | 15.2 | 15.1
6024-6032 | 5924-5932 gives 1.01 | 15.0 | 15.1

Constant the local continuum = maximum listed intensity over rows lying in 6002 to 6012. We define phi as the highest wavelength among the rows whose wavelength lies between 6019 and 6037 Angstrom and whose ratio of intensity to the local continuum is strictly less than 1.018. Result 6028.0 Angstrom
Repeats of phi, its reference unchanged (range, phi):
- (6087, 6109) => 6108.0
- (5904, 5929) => 5920.5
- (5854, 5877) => 5870.5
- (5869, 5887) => 5885.5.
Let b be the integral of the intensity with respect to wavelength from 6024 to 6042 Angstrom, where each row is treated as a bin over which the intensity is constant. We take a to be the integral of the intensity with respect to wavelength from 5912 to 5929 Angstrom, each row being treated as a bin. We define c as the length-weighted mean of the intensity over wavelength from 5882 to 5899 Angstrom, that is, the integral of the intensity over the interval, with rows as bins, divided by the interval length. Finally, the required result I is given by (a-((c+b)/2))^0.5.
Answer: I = 10.7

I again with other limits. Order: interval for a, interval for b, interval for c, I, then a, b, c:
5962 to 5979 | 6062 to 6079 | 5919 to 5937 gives 11.1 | 258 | 255.5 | 15.1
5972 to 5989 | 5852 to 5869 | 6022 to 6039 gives 11.0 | 255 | 252.8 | 15.1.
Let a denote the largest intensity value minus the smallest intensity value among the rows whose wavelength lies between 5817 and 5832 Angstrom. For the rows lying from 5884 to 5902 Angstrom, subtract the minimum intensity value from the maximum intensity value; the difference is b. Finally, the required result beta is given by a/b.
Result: 0.1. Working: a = 0.180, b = 2.79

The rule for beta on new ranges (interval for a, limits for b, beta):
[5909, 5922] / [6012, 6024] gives 2.6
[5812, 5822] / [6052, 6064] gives 0.4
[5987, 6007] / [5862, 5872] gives 1.4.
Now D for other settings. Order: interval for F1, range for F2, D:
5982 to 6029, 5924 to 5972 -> 1.5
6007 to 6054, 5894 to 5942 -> 0.7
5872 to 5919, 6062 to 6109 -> 6.0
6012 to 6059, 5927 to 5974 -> 1.5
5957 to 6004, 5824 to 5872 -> 0.4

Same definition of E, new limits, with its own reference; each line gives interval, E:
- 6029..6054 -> 6030.5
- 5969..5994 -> 5980.5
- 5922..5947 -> 5930.5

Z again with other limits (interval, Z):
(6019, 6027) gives 14.8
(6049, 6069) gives 15.0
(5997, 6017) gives 14.8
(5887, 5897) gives 11.1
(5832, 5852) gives 15.4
